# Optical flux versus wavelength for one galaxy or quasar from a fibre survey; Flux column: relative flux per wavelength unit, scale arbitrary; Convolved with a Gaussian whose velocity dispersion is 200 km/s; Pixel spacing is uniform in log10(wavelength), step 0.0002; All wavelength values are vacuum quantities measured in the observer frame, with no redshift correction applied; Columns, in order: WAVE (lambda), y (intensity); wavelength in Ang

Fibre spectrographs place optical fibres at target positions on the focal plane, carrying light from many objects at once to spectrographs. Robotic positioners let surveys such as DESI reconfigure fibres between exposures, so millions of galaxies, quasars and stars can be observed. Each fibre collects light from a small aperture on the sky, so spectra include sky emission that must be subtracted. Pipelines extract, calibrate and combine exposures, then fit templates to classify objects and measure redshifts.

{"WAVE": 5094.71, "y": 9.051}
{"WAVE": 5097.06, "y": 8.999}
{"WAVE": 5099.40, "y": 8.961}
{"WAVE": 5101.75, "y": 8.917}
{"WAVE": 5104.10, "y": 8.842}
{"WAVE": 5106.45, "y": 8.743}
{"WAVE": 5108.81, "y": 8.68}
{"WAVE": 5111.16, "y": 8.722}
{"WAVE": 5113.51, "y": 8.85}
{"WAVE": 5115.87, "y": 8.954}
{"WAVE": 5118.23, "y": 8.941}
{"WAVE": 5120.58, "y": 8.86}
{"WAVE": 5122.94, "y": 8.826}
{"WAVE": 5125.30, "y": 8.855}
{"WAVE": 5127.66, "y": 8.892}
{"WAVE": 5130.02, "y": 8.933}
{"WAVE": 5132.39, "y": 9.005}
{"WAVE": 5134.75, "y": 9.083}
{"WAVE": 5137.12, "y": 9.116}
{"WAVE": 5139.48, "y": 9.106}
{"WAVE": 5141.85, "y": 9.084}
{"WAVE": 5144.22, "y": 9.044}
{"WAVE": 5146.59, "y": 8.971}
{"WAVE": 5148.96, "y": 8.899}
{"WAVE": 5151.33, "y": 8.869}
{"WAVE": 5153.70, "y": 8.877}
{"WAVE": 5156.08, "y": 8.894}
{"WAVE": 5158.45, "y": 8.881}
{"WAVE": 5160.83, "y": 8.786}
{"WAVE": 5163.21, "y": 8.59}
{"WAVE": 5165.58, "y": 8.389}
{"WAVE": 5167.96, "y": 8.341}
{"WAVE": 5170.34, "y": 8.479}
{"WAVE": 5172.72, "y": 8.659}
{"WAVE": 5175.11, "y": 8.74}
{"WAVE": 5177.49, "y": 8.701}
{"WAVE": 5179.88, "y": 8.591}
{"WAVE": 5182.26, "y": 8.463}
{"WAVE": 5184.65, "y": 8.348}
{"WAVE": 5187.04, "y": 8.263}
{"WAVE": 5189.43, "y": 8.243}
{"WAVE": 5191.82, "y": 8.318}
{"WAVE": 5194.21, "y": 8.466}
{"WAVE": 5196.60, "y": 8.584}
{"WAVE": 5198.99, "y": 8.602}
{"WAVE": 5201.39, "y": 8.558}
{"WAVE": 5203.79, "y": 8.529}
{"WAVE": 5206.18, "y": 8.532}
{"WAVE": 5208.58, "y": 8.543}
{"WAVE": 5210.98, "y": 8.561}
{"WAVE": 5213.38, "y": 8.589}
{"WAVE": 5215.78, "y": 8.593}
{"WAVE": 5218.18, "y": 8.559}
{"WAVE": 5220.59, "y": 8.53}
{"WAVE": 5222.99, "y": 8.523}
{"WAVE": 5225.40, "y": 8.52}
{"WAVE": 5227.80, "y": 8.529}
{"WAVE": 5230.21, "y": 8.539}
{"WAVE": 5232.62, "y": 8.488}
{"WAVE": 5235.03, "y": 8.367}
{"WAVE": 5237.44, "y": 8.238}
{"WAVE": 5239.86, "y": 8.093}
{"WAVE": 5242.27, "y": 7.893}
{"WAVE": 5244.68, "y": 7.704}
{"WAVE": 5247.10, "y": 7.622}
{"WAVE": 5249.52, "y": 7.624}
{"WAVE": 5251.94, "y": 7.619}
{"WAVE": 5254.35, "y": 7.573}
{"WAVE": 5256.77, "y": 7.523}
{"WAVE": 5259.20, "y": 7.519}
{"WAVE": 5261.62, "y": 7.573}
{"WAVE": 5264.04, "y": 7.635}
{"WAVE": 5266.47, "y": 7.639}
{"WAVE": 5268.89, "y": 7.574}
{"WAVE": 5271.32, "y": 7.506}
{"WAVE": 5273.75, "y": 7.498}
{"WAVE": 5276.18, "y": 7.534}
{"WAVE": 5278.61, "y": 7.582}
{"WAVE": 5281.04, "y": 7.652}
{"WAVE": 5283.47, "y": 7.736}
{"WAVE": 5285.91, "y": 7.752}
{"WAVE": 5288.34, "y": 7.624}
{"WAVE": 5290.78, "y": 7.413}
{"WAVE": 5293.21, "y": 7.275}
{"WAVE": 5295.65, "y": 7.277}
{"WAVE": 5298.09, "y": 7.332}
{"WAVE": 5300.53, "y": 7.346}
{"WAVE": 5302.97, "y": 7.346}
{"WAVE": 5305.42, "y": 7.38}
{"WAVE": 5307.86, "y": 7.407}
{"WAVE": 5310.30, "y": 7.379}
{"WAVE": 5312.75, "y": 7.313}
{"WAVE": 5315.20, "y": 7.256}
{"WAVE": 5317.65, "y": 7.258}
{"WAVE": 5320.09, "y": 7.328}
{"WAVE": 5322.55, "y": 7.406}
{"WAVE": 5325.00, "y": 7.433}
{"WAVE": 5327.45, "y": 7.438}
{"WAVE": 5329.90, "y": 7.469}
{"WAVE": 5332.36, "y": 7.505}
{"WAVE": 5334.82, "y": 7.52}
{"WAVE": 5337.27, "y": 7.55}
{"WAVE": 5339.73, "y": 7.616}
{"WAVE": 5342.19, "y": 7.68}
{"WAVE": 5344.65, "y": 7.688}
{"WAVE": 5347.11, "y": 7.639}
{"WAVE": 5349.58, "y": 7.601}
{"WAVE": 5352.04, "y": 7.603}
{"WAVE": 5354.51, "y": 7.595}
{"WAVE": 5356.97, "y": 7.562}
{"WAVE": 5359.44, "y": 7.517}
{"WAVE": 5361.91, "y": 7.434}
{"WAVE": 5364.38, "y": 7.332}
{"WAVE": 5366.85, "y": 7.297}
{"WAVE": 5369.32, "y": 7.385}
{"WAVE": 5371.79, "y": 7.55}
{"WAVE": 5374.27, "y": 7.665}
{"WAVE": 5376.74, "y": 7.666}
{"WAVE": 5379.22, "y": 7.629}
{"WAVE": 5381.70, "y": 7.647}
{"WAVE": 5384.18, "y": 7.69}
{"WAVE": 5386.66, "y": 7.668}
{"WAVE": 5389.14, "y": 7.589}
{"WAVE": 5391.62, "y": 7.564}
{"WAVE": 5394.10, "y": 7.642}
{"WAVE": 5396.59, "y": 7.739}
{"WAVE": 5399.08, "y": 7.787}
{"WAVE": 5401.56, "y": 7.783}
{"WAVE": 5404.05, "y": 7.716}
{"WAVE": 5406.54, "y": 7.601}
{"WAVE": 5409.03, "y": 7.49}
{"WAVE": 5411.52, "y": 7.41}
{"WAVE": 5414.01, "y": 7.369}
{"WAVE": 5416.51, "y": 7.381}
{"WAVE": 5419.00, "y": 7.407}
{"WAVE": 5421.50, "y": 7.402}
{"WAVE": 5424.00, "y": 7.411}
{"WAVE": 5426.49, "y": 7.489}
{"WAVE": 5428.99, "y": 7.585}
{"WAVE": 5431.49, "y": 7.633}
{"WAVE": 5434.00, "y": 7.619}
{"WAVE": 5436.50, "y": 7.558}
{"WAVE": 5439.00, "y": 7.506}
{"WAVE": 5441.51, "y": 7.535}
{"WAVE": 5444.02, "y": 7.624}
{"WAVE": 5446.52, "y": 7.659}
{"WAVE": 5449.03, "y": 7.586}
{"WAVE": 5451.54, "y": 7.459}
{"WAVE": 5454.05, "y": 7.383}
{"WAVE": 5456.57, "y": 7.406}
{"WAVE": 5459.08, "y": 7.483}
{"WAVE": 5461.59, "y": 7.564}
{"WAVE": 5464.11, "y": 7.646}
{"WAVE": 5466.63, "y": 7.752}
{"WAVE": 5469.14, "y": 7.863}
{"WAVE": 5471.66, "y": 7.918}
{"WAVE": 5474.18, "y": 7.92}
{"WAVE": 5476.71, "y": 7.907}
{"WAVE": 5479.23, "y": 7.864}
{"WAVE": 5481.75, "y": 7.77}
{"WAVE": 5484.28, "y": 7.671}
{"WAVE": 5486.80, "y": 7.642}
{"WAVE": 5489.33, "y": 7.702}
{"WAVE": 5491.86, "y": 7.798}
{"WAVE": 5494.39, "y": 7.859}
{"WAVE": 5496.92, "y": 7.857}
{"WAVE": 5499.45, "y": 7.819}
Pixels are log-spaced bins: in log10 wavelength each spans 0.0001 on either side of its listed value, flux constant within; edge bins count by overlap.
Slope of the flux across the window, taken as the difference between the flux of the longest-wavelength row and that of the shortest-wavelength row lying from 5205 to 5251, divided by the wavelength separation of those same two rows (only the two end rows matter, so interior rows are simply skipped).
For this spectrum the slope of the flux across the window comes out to -0.021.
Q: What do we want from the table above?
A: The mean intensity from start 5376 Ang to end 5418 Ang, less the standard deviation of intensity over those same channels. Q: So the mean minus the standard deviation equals 7.5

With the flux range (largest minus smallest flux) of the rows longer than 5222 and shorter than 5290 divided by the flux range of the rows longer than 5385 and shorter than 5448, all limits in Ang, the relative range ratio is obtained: 2.5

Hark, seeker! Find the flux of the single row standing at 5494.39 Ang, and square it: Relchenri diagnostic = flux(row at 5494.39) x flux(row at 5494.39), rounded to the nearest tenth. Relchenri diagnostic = 61.8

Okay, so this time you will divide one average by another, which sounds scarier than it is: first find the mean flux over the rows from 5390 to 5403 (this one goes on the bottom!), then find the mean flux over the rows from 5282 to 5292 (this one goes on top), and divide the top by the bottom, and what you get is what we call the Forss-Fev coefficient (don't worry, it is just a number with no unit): 0.99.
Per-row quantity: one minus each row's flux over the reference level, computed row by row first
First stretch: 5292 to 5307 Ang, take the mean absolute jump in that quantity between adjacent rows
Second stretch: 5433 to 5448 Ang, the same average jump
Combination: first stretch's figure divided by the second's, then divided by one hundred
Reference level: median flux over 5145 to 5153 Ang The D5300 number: 0.0039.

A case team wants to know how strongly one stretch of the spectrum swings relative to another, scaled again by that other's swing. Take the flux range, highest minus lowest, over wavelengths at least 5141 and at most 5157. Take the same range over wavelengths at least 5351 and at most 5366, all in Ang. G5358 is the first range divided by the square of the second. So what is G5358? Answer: 2.9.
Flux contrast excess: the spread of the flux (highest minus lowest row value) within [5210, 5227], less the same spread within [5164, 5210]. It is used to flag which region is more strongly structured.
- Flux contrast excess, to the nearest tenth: -0.4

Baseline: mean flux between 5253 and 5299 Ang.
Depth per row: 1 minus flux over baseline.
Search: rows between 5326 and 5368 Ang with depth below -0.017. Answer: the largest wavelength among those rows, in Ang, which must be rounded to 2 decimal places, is 5344.65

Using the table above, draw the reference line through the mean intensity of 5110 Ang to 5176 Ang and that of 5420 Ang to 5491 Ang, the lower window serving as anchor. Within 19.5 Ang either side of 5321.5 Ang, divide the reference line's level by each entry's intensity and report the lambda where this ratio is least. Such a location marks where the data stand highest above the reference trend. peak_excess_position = 5339.73 Ang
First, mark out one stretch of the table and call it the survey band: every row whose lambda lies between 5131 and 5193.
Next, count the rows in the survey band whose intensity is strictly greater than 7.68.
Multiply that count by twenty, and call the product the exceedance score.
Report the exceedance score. 520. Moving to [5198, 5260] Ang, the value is 400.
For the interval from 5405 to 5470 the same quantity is 40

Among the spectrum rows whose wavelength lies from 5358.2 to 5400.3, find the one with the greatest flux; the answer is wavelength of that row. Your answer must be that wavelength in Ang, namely 5399.08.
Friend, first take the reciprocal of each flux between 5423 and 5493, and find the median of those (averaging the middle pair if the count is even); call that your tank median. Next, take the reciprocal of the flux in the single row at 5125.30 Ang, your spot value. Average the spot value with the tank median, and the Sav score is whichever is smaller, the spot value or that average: 0.113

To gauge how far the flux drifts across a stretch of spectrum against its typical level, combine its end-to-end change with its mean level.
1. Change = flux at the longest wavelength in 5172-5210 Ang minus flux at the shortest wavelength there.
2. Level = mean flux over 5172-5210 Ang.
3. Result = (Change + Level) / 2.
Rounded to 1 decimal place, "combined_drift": 4.2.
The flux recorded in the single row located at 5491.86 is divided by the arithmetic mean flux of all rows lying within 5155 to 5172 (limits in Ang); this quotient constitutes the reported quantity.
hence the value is 0.90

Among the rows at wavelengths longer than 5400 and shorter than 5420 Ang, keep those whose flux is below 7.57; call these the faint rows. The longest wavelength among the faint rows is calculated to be 5419.00 Ang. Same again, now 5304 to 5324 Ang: 5322.55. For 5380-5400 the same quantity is 5391.62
